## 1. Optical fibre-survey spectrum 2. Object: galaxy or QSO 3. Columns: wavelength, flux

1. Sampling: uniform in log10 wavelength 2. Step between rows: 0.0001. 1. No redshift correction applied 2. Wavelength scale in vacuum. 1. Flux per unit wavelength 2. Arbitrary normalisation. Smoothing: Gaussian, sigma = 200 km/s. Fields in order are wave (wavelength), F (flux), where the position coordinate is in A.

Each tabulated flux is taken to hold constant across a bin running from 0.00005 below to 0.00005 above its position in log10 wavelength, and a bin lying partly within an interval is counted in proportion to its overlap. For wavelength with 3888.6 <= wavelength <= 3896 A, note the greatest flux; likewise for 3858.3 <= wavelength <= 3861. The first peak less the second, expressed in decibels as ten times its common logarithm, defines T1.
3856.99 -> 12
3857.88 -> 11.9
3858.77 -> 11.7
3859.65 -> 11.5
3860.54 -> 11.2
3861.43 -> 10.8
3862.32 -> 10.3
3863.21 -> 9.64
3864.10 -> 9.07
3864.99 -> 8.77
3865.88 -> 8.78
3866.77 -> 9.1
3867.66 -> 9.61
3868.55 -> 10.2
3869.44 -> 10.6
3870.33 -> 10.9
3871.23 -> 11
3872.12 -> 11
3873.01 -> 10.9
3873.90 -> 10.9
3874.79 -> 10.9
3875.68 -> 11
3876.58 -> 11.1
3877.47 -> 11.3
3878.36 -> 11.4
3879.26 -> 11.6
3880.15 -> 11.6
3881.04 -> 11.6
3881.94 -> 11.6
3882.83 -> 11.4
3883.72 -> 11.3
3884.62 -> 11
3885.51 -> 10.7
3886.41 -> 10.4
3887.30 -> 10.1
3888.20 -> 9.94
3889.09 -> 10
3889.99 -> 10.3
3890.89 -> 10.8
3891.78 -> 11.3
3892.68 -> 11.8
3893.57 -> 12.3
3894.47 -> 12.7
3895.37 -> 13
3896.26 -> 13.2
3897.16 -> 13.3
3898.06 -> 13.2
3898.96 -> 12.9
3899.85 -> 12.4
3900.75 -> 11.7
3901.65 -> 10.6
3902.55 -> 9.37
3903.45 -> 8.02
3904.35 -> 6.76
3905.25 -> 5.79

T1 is 1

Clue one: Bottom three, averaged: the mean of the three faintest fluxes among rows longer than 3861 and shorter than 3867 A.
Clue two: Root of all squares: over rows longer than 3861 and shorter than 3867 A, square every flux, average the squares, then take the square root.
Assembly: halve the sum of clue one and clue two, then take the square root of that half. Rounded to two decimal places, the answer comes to 3.03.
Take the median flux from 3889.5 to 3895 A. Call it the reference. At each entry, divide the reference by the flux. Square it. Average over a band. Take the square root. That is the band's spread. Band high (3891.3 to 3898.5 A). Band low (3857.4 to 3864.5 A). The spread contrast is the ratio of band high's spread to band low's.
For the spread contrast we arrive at 0.85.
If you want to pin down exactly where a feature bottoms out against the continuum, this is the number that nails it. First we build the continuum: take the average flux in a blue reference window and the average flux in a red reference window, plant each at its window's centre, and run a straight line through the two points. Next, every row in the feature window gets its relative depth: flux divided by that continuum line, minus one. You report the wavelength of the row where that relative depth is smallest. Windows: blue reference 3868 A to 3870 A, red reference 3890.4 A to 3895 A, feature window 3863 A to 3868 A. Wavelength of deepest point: 3865.88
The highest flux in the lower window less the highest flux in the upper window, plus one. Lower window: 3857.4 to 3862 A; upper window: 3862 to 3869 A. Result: 2.6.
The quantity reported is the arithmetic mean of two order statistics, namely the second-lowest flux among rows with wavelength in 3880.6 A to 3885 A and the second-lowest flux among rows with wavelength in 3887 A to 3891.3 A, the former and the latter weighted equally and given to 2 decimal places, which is 10.65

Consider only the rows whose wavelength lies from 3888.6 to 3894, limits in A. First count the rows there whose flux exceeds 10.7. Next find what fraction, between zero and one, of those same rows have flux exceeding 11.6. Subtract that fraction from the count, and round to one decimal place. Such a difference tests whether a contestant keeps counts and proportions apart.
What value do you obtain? 3.7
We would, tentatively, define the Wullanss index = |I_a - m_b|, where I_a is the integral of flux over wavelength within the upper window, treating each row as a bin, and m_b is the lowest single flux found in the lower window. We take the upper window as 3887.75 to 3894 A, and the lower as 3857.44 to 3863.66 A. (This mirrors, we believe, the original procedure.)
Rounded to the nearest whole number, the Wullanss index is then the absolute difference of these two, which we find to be 59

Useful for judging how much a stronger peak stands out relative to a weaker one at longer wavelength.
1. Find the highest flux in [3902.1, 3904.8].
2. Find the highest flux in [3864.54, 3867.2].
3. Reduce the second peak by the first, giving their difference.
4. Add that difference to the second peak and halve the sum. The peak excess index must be 4.4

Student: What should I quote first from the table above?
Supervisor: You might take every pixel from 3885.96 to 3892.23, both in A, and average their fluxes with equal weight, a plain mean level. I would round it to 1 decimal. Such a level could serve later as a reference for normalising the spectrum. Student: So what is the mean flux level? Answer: 10.4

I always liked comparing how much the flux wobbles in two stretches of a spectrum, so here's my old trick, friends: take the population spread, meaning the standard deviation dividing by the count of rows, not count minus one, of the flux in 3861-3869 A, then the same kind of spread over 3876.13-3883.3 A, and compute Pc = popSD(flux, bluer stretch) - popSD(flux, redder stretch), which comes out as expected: 0.51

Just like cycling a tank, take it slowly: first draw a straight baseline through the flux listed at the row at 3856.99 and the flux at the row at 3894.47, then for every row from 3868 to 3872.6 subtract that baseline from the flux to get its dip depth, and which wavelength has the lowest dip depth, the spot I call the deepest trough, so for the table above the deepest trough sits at 3868.55 A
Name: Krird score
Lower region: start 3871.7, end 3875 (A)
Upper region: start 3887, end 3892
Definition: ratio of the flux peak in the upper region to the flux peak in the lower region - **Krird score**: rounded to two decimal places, 1.03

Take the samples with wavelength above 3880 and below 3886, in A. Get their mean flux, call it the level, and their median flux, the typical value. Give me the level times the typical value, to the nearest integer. 129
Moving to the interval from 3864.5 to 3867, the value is 78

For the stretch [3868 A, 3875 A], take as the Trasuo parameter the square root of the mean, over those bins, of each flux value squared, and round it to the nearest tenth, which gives 10.8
